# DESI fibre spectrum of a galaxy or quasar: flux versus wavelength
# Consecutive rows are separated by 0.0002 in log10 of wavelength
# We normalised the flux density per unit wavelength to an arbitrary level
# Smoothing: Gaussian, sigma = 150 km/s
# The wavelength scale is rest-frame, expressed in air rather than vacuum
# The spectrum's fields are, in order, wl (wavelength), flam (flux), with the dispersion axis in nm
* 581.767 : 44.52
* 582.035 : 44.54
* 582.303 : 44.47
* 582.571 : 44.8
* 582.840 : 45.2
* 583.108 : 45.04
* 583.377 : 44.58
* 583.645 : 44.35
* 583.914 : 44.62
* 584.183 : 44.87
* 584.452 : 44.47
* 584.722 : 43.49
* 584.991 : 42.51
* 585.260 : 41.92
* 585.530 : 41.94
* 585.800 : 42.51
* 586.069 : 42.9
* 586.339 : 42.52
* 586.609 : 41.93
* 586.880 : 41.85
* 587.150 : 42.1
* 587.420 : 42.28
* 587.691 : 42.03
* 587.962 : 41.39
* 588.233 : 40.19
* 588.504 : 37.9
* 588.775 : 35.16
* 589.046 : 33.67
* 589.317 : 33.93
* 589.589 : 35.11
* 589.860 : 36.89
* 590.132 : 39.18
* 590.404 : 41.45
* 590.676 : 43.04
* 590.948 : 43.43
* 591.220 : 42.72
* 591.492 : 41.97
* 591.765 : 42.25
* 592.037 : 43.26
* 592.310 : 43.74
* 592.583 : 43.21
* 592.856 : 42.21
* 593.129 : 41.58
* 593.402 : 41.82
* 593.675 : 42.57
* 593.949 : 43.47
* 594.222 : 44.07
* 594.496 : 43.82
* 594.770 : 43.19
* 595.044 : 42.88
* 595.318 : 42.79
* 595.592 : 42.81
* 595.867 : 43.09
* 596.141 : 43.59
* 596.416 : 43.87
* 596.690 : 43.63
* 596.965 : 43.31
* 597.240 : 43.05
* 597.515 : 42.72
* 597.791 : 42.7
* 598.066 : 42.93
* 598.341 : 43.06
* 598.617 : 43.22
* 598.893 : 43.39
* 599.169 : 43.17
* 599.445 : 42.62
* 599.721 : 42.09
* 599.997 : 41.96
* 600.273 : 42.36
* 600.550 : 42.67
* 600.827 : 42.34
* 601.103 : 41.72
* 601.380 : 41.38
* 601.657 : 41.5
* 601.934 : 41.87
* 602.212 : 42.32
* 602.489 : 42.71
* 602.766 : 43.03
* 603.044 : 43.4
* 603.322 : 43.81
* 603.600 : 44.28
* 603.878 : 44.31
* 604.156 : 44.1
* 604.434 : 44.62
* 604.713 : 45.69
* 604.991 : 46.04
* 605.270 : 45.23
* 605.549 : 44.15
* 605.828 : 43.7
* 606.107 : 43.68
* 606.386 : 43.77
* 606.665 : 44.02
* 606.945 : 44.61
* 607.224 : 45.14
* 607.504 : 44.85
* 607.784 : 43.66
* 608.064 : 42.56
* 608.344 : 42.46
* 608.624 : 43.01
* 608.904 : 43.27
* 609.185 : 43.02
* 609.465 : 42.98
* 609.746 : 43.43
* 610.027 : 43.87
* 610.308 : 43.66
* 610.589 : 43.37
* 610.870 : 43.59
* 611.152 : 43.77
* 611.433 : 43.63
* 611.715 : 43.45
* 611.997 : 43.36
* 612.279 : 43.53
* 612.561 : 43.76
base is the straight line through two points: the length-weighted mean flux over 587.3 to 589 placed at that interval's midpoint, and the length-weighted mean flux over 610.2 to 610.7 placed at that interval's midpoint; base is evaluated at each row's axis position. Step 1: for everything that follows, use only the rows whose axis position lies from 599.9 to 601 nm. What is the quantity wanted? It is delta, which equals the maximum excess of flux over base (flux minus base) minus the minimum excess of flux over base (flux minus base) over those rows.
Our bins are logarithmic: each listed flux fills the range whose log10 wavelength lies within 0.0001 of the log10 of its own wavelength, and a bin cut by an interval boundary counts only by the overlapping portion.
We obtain 0.6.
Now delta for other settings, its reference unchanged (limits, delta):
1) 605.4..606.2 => 0.6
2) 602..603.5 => 1.3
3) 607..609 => 2.9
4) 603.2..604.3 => 0.4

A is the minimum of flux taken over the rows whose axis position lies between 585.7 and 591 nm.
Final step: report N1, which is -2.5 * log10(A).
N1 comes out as -3.82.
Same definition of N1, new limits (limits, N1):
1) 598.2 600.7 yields -4.06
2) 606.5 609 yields -4.07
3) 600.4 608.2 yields -4.04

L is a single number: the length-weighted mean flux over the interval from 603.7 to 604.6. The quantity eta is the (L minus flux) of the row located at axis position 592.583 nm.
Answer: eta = 1.2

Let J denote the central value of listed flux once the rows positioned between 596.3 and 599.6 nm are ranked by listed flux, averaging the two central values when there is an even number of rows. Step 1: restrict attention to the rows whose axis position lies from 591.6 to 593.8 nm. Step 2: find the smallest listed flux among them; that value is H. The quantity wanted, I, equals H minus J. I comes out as -1.5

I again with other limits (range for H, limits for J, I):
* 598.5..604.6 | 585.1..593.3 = -0.6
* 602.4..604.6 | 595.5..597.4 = -0.6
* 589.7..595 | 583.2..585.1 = -7.6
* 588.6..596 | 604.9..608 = -10.5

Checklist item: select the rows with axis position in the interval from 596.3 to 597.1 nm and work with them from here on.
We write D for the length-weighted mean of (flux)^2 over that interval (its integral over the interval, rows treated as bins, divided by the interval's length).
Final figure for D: 1902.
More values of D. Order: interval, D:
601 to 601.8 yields 1725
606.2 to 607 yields 1941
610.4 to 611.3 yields 1900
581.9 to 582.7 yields 1990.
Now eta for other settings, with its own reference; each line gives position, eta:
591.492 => 2.4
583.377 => -0.2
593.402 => 2.6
